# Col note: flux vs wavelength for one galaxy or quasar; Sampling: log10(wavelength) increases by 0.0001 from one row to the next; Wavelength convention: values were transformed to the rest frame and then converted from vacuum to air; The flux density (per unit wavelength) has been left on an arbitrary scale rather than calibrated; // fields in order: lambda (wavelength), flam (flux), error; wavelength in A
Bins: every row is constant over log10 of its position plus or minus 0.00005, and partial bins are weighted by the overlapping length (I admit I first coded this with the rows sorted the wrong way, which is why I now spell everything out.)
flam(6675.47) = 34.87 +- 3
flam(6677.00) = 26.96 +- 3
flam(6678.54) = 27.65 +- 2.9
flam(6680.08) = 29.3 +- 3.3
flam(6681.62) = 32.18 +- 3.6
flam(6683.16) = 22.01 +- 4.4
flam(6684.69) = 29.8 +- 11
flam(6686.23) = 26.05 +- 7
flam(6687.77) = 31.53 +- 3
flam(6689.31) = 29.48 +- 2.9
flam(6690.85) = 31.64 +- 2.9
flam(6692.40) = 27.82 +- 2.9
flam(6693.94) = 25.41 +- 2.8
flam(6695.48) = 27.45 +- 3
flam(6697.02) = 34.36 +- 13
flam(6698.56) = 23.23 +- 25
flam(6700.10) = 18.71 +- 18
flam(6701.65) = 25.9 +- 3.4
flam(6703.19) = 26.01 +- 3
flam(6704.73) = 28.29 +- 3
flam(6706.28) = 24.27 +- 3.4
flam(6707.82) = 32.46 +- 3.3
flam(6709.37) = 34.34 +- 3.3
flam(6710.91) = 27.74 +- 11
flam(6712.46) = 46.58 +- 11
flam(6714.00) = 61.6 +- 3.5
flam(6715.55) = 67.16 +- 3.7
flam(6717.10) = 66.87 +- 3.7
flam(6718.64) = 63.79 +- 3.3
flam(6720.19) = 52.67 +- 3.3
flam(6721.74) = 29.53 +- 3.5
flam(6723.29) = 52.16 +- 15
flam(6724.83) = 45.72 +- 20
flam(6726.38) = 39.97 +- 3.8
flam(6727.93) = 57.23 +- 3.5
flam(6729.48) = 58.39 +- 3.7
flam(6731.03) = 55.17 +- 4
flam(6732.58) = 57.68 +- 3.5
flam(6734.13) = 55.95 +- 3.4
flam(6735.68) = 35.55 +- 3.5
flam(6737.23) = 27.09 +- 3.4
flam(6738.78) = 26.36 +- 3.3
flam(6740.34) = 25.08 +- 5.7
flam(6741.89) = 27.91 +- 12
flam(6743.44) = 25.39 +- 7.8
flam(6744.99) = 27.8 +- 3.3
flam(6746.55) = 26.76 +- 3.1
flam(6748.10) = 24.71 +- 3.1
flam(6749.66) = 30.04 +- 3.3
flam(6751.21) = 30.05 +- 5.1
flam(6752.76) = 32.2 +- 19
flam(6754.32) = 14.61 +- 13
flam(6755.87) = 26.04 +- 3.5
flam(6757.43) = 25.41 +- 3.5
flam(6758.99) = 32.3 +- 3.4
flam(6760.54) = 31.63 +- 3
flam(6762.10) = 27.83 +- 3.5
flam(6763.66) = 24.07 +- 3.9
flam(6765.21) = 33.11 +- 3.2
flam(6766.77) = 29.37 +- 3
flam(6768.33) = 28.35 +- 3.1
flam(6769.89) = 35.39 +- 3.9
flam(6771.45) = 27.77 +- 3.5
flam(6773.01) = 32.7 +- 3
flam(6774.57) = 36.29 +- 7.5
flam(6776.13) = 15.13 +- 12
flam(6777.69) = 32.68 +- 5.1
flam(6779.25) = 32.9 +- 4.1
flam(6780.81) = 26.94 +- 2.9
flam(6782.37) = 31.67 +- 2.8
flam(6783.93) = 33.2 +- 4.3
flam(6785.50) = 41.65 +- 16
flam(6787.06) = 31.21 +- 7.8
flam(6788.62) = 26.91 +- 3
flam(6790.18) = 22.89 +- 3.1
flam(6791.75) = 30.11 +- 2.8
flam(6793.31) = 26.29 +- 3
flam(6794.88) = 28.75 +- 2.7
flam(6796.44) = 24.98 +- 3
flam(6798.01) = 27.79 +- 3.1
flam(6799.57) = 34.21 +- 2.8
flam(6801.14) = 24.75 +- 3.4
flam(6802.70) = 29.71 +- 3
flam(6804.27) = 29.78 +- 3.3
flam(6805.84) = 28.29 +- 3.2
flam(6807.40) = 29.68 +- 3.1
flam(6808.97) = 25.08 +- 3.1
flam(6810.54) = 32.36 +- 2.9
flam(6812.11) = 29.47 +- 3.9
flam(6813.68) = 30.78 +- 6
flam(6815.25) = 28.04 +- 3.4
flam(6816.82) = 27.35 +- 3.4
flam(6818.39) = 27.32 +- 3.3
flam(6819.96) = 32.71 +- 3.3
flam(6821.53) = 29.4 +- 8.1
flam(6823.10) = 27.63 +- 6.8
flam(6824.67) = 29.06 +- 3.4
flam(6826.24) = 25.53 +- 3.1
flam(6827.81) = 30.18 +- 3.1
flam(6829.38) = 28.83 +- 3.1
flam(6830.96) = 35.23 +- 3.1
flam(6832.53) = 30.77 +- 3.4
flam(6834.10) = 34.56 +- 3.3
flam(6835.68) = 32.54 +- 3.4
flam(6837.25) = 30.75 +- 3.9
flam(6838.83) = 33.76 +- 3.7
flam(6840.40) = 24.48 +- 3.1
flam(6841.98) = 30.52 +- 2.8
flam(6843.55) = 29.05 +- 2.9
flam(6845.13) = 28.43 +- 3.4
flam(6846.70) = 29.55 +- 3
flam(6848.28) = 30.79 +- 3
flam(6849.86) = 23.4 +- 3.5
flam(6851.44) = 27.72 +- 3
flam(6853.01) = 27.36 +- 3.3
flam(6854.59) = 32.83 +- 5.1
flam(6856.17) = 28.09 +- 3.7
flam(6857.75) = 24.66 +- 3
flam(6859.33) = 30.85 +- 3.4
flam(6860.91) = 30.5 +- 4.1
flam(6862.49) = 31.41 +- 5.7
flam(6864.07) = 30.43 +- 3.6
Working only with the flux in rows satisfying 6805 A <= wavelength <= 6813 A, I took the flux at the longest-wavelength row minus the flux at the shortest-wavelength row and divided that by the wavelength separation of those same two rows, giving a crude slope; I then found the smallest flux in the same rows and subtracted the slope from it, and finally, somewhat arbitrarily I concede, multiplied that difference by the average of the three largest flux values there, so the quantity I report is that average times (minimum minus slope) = 759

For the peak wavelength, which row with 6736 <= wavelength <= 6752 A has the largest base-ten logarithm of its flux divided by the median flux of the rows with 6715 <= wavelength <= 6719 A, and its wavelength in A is 6751.21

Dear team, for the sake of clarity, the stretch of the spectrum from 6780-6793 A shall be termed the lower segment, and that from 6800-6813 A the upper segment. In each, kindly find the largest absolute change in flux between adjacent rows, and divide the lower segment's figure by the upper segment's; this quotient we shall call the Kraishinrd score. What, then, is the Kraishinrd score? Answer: 1.4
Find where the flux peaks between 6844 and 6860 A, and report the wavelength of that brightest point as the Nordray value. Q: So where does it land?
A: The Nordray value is 6854.59 A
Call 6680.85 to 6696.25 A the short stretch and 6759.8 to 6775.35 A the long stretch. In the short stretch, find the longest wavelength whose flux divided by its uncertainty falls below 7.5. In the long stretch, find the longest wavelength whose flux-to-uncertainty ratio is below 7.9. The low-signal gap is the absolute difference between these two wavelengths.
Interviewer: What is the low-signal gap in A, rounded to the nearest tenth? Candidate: 88.3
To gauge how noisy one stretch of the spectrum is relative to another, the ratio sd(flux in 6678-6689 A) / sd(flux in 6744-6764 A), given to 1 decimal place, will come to 0.7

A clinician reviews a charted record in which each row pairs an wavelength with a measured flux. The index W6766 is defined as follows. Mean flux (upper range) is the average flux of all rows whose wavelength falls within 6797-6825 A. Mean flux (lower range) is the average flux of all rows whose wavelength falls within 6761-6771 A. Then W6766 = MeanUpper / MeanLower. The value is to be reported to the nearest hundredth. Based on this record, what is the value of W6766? 0.98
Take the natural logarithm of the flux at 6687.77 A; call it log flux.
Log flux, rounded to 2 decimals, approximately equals 3.45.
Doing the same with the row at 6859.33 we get 3.43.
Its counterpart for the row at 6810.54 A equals 3.48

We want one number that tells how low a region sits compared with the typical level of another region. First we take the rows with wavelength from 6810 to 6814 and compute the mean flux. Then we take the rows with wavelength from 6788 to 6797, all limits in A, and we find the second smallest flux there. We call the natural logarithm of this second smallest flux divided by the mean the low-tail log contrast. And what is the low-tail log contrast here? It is -0.21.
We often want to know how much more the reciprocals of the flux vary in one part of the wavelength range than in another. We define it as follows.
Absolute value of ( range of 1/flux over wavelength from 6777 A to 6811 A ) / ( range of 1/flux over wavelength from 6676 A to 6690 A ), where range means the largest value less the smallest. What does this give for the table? 1.4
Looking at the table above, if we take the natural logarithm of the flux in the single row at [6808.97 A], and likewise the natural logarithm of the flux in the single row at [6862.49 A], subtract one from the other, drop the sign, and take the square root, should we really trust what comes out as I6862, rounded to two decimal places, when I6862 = 0.47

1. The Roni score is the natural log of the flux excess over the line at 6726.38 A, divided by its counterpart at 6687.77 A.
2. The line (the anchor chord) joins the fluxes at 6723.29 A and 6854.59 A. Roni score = -0.79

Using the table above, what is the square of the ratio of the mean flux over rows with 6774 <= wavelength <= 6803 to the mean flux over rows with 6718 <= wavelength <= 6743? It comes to 0.44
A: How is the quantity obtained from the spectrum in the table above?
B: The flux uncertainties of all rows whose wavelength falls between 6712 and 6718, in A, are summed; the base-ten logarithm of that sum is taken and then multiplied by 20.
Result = 26.8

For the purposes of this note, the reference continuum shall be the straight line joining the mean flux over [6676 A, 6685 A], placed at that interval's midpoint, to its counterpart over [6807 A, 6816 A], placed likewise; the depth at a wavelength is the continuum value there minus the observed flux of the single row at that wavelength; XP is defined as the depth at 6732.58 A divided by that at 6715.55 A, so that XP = 0.8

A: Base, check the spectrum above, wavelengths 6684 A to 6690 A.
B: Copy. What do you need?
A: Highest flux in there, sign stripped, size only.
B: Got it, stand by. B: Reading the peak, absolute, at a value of 32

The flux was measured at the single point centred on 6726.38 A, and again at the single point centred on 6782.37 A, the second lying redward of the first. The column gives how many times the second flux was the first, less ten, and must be -9.21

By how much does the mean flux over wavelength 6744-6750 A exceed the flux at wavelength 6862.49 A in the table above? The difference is -4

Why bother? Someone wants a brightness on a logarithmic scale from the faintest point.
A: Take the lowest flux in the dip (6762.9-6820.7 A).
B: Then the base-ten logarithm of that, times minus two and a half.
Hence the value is -2.9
